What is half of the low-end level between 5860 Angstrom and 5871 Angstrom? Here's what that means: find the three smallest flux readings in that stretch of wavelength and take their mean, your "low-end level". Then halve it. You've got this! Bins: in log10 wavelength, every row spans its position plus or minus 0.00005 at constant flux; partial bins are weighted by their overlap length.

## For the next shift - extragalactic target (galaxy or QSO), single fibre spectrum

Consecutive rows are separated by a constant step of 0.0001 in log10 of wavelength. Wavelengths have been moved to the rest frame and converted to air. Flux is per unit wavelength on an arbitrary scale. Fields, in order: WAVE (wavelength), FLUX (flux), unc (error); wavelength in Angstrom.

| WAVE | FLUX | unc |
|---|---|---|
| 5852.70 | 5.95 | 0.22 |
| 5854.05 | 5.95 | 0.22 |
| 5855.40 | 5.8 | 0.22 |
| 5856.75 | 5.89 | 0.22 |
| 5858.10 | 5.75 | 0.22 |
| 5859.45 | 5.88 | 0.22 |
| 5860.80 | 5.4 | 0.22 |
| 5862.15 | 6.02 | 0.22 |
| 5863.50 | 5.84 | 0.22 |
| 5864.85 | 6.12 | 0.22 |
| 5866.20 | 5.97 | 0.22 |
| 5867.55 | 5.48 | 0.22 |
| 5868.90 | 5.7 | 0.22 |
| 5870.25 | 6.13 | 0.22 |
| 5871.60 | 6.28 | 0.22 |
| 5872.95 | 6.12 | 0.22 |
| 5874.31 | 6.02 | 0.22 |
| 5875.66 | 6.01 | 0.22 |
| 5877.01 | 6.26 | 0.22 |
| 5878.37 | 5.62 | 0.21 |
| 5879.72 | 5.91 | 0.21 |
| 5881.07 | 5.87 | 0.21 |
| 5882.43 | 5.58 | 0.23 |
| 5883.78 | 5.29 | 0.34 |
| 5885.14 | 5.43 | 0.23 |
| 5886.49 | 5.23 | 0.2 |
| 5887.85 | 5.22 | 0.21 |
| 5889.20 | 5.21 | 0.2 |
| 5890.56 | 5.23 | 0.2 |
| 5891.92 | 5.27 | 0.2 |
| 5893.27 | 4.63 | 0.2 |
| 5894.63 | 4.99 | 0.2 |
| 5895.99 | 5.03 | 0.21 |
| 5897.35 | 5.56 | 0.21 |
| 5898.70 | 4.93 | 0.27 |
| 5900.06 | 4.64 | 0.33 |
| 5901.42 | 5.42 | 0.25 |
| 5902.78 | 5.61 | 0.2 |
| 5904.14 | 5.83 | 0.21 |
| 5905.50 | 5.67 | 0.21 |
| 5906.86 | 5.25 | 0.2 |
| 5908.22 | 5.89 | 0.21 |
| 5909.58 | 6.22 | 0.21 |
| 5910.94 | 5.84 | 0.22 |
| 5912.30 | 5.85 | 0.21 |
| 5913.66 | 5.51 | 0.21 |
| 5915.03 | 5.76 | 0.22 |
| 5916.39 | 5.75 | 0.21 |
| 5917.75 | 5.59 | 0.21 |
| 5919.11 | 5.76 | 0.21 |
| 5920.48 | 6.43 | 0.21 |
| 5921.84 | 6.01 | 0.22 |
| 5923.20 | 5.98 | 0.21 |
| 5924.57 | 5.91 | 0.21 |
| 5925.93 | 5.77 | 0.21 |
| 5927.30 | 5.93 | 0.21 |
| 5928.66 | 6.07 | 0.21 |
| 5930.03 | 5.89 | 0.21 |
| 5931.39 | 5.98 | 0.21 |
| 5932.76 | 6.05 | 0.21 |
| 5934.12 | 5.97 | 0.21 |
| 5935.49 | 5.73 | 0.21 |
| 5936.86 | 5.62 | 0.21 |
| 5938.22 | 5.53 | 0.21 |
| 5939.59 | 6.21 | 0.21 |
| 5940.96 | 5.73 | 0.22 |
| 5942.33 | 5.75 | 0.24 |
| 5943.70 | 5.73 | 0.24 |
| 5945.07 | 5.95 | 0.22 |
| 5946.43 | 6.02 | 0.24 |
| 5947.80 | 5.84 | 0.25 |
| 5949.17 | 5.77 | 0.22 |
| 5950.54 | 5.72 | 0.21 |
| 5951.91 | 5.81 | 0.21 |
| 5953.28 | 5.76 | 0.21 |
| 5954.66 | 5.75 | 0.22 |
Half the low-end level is 2.76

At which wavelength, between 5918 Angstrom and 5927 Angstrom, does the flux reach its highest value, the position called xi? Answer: 5920.48 Angstrom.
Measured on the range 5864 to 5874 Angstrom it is 5871.60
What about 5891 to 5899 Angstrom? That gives 5897.35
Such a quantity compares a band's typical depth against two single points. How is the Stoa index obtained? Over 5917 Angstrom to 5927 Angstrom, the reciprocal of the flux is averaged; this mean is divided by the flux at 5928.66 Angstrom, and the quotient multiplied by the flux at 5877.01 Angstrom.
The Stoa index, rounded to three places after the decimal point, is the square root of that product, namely 0.418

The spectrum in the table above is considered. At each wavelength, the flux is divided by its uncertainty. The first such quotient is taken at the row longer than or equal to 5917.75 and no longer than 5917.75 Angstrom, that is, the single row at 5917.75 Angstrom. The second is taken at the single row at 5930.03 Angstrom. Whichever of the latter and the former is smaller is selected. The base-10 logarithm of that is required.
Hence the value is 1.43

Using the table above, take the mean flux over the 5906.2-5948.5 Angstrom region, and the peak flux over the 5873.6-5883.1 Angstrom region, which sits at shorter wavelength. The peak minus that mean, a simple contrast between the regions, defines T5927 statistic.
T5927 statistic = 0.40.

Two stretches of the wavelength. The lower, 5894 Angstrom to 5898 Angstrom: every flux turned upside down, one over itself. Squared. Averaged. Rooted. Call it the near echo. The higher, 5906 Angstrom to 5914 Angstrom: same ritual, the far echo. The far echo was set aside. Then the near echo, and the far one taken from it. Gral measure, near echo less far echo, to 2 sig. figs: 0.019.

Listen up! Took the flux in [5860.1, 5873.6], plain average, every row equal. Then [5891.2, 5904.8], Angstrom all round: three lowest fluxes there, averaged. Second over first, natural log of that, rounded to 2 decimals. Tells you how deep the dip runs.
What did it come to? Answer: -0.22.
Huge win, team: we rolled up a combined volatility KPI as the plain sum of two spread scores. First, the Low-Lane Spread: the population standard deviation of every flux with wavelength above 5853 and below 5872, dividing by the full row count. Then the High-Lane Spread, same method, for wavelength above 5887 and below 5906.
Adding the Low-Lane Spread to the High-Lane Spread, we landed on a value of 0.586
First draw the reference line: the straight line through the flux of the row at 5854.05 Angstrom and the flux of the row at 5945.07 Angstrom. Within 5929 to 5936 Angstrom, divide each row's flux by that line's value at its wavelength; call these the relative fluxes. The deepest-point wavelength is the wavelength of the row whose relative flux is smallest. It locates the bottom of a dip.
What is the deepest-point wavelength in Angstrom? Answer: 5935.49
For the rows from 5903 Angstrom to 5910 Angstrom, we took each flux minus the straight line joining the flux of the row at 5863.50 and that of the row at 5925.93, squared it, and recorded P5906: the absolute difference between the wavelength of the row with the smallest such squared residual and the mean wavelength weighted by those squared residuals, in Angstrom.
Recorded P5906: 3.7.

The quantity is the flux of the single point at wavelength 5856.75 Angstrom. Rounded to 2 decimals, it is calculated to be 5.89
